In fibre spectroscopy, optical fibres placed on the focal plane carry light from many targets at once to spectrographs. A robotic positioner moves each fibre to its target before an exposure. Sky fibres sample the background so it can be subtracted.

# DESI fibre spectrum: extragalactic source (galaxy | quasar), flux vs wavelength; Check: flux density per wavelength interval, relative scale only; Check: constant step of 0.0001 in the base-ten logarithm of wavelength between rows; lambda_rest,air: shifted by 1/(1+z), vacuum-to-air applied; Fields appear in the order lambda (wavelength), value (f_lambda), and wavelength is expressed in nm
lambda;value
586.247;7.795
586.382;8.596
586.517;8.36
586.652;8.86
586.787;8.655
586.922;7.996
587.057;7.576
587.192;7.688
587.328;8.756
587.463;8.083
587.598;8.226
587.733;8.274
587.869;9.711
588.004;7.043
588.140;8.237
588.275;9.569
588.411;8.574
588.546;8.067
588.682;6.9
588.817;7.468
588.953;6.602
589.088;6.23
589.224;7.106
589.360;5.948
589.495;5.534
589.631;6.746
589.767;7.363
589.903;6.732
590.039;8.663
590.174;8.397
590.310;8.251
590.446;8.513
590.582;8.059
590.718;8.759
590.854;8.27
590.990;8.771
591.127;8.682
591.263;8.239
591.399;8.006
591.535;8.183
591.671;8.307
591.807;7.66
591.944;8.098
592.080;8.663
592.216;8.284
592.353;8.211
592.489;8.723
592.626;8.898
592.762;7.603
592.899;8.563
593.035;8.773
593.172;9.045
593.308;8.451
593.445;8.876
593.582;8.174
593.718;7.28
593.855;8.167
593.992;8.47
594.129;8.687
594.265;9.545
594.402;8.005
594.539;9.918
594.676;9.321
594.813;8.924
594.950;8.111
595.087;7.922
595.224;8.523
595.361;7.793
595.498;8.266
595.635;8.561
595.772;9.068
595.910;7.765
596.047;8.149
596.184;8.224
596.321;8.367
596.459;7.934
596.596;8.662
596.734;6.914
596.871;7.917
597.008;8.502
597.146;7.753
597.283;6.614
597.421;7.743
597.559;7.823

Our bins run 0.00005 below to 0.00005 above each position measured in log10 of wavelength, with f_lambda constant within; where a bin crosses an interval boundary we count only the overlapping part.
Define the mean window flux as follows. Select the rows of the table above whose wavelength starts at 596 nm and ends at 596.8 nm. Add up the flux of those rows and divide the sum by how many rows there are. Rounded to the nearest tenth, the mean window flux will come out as 8.0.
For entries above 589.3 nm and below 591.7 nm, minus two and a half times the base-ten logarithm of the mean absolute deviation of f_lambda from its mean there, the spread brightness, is 0.28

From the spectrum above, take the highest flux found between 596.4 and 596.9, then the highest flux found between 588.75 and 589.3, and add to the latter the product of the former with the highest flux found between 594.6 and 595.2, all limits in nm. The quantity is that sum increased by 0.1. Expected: 88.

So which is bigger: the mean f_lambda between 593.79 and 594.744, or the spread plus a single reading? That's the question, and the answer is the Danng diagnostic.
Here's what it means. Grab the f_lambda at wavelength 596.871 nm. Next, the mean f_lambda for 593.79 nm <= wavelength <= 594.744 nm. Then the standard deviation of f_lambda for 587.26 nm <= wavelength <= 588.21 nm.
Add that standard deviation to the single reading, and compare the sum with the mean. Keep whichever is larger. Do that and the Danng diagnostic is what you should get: 8.9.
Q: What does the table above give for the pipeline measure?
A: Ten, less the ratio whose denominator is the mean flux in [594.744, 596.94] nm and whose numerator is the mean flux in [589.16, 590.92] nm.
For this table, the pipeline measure 9.08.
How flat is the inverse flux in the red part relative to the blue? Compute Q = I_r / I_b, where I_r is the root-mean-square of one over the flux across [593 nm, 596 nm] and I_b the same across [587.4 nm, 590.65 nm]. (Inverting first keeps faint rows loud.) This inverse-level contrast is 0.88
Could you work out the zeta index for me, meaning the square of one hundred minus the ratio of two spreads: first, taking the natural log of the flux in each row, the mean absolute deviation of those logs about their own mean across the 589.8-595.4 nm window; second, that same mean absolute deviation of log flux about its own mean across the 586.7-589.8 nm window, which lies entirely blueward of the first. 9911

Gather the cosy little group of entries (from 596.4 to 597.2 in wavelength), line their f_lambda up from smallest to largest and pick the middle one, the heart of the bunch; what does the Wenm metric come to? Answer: 7.9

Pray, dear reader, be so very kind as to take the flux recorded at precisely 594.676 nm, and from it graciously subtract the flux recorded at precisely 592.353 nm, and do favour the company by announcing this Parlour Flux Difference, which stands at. 1.1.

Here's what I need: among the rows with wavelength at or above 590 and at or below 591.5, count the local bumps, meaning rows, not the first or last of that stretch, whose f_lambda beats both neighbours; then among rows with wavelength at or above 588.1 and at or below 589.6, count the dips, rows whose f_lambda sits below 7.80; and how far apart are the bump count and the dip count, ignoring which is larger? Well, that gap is 4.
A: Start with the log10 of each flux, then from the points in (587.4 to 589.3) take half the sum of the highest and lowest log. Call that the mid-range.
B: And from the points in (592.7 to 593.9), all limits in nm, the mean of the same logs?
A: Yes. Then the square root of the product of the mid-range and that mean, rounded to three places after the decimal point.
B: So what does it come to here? 0.905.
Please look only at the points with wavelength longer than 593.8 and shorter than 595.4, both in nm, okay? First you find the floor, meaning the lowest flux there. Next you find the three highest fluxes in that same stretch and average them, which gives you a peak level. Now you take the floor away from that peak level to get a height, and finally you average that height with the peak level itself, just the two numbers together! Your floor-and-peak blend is 5.7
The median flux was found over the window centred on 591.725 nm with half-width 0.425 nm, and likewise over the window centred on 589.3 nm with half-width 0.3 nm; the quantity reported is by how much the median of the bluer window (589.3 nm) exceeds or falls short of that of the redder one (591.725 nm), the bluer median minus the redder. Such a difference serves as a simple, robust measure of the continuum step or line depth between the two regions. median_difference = -2.05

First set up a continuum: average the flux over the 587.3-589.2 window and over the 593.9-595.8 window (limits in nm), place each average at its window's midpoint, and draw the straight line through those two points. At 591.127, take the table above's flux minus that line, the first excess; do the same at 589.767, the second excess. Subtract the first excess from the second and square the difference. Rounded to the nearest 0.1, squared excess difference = 1.4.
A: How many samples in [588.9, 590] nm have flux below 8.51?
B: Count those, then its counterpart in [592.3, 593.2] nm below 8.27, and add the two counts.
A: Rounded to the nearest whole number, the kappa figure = 10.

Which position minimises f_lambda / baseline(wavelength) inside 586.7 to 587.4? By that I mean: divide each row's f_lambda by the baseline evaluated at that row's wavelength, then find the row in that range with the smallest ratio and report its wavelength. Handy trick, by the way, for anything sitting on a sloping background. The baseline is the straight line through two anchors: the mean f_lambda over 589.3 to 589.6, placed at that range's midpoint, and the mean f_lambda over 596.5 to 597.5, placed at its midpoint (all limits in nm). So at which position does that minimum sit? 587.057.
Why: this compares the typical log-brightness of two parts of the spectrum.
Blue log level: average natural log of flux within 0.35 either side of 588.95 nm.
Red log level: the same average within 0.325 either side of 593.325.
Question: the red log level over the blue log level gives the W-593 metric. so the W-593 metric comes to 1.12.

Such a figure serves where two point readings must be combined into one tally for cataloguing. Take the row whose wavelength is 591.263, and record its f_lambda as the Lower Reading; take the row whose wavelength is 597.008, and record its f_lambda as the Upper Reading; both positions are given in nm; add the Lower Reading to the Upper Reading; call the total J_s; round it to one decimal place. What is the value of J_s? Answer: 16.7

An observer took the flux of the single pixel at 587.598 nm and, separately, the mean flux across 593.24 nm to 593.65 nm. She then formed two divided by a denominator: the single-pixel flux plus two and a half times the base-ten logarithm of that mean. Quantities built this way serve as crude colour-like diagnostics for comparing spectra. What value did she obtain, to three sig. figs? 0.190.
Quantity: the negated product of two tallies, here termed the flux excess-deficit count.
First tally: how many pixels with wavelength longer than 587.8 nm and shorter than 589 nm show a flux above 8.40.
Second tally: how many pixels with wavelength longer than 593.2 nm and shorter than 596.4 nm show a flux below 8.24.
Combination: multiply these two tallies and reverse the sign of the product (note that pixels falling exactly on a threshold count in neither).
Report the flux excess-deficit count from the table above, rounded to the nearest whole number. -30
